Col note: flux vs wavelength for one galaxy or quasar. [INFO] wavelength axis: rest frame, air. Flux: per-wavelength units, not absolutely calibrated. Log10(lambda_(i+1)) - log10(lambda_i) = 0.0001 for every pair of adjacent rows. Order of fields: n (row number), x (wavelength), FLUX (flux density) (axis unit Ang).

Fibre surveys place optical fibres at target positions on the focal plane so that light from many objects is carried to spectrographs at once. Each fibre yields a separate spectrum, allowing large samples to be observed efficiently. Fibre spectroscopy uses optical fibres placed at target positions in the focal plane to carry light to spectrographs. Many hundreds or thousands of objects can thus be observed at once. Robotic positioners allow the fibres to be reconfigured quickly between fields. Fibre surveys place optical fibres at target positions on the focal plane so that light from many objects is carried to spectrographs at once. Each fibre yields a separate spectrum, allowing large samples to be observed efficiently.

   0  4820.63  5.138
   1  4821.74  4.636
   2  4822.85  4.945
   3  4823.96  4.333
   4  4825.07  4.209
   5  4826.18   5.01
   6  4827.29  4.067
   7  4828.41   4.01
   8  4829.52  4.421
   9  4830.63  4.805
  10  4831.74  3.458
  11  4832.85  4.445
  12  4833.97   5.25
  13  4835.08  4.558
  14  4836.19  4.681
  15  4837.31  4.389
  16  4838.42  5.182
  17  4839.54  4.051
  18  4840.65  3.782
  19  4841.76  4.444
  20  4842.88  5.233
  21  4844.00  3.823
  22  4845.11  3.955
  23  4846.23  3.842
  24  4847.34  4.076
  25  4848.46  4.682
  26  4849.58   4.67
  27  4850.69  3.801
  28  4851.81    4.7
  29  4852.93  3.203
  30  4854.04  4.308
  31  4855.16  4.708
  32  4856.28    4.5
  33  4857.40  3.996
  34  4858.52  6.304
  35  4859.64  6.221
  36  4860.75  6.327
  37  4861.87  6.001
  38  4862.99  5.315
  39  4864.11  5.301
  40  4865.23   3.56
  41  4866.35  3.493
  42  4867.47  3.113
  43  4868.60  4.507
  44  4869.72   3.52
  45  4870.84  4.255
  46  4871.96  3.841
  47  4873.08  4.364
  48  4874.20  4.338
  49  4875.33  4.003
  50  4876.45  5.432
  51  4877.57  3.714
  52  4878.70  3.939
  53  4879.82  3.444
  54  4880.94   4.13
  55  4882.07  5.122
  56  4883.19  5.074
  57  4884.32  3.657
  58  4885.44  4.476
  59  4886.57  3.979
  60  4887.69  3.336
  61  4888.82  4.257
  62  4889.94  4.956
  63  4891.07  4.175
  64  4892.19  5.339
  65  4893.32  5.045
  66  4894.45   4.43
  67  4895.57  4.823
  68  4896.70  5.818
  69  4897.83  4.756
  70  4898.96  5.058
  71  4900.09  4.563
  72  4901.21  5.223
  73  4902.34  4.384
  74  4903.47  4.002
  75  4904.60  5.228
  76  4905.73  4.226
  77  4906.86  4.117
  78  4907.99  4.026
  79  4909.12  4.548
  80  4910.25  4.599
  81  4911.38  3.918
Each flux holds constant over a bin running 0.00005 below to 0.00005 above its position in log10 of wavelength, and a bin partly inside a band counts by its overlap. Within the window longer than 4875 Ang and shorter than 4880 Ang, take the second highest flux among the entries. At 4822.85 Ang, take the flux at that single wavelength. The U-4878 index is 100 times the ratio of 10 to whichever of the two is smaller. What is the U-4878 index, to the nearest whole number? 250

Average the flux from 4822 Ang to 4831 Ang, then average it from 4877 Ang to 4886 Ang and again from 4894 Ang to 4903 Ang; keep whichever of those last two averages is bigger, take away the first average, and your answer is 0.41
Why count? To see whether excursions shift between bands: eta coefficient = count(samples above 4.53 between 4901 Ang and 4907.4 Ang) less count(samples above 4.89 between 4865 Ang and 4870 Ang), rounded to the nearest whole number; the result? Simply 2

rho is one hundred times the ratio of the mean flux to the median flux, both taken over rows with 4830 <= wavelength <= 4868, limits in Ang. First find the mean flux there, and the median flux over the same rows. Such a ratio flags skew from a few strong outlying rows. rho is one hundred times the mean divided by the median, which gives 101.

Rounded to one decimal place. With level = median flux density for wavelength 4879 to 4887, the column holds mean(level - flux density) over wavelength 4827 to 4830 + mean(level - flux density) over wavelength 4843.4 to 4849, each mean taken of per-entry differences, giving 0.0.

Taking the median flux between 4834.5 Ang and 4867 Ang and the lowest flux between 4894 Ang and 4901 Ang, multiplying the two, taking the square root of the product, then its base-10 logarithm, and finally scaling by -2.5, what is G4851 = -1.62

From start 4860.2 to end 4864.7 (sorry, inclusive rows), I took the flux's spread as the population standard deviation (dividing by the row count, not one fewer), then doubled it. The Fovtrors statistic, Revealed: 0.89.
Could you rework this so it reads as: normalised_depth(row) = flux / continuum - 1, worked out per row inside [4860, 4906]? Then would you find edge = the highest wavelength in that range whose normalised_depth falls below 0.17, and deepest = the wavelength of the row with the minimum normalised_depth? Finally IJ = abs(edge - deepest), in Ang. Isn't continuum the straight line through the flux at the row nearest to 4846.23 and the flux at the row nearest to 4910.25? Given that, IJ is 38.3 Ang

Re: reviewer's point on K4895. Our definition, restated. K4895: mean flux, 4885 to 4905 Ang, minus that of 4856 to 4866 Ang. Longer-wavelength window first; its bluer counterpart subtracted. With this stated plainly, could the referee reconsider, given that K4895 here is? -0.6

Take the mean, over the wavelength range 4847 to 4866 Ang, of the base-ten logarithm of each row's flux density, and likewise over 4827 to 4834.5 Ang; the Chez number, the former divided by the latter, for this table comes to 1.06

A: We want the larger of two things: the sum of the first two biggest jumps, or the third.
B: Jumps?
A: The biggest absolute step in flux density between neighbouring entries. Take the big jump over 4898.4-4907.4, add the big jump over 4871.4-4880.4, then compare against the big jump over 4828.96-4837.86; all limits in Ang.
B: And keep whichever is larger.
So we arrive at 2.94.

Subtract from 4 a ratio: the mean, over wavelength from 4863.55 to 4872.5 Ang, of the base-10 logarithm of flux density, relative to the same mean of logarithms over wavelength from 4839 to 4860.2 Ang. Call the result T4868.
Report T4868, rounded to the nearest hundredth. 3.08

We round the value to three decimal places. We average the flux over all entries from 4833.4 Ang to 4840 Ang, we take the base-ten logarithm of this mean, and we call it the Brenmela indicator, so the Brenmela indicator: 0.671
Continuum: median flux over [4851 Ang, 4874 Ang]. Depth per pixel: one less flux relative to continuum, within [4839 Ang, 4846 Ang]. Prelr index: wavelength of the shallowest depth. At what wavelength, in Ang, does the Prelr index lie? 4842.88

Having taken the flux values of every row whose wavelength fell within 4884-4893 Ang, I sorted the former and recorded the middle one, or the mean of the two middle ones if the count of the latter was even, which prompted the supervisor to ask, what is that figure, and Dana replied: 4.2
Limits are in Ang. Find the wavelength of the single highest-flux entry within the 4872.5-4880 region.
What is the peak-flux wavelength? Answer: 4876.45 Ang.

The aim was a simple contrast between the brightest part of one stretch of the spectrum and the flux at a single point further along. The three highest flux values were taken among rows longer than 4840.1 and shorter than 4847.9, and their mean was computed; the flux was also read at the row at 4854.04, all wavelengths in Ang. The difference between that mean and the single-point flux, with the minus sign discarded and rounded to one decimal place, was 0.3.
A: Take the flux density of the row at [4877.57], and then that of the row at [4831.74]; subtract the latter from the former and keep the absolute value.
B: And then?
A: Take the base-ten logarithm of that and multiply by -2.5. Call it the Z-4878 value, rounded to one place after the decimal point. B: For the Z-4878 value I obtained 1.5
